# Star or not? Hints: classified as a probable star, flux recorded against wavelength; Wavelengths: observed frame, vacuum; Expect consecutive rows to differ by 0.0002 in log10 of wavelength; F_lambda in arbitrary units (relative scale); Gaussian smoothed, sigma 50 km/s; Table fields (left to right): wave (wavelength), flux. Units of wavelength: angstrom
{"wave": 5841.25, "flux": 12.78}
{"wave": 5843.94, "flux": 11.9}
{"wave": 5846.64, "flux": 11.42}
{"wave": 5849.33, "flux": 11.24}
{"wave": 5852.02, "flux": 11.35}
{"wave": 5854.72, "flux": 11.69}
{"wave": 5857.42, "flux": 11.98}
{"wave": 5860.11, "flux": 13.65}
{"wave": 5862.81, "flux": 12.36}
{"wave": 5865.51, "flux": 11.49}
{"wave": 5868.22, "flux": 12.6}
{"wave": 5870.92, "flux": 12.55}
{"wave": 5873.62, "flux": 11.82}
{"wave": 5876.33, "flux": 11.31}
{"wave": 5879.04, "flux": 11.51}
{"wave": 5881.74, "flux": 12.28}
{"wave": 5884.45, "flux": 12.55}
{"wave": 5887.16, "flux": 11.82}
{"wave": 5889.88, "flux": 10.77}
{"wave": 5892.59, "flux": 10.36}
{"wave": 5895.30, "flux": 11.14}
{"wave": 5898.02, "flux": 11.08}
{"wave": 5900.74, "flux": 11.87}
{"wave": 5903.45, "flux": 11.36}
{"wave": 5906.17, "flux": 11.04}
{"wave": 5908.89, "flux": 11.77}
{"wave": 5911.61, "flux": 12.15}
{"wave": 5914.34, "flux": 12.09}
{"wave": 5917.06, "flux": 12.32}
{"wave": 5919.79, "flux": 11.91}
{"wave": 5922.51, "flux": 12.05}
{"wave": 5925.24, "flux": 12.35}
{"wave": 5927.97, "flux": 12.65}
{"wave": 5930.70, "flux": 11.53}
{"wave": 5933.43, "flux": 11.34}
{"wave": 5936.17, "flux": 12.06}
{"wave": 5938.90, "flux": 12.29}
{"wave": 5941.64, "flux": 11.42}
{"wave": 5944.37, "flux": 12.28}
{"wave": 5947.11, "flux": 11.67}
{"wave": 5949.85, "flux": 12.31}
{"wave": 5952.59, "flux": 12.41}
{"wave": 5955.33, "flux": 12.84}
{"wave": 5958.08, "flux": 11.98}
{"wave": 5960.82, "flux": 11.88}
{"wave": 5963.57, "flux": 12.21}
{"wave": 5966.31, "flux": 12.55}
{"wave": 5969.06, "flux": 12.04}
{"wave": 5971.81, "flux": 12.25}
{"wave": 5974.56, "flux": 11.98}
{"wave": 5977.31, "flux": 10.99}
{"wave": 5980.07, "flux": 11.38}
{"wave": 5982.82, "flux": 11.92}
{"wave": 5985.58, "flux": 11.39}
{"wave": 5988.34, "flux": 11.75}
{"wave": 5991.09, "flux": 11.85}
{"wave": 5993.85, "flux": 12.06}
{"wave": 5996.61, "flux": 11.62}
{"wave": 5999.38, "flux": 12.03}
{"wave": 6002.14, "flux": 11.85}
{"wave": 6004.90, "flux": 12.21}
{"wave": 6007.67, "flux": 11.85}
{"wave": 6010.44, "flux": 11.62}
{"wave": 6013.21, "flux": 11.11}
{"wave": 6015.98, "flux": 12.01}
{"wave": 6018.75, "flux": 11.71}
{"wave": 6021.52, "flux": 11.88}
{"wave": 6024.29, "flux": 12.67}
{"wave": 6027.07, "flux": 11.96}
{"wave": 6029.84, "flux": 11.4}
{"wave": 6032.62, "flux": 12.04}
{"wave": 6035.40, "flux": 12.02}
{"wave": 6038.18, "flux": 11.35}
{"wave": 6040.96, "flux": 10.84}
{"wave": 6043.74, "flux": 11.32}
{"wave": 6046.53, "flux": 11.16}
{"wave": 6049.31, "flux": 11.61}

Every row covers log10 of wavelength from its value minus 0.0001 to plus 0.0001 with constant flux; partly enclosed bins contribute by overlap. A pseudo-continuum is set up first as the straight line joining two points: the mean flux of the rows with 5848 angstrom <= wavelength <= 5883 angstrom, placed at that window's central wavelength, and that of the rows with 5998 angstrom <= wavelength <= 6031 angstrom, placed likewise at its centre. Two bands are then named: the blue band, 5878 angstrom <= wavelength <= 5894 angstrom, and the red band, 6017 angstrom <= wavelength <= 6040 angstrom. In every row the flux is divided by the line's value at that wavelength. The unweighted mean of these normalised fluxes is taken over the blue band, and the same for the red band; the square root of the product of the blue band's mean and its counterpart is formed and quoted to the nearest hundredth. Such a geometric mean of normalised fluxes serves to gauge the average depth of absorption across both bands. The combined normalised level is 0.98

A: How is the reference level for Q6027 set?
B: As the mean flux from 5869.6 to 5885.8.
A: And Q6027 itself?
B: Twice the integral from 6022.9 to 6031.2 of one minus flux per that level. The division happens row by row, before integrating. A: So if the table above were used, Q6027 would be -0.01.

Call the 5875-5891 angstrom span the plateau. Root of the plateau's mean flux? 3.42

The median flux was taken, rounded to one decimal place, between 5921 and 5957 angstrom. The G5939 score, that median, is 12.3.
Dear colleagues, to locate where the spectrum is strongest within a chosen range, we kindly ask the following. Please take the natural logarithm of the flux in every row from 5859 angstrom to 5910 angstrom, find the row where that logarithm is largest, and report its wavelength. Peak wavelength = 5860.11 angstrom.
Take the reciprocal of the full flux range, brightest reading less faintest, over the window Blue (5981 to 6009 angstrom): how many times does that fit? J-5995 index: 1.22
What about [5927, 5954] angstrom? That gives 0.76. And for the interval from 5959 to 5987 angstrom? 0.64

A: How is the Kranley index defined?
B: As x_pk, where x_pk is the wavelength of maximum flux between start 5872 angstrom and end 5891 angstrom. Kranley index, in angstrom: 5884.45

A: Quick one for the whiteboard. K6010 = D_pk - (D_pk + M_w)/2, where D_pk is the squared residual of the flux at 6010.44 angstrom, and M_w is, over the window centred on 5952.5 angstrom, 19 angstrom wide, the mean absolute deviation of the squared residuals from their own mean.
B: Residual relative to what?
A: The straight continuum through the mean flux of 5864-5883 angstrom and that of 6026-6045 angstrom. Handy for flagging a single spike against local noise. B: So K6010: -0.14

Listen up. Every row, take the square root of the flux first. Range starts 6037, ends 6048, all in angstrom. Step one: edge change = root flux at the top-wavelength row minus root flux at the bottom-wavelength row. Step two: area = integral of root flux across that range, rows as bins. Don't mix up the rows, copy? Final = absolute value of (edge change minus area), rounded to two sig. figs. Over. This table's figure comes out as 37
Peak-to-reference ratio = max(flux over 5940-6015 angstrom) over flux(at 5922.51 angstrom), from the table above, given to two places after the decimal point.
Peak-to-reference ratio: 1.07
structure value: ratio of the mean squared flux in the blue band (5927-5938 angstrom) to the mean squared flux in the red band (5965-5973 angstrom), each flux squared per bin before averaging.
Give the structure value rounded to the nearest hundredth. 0.94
